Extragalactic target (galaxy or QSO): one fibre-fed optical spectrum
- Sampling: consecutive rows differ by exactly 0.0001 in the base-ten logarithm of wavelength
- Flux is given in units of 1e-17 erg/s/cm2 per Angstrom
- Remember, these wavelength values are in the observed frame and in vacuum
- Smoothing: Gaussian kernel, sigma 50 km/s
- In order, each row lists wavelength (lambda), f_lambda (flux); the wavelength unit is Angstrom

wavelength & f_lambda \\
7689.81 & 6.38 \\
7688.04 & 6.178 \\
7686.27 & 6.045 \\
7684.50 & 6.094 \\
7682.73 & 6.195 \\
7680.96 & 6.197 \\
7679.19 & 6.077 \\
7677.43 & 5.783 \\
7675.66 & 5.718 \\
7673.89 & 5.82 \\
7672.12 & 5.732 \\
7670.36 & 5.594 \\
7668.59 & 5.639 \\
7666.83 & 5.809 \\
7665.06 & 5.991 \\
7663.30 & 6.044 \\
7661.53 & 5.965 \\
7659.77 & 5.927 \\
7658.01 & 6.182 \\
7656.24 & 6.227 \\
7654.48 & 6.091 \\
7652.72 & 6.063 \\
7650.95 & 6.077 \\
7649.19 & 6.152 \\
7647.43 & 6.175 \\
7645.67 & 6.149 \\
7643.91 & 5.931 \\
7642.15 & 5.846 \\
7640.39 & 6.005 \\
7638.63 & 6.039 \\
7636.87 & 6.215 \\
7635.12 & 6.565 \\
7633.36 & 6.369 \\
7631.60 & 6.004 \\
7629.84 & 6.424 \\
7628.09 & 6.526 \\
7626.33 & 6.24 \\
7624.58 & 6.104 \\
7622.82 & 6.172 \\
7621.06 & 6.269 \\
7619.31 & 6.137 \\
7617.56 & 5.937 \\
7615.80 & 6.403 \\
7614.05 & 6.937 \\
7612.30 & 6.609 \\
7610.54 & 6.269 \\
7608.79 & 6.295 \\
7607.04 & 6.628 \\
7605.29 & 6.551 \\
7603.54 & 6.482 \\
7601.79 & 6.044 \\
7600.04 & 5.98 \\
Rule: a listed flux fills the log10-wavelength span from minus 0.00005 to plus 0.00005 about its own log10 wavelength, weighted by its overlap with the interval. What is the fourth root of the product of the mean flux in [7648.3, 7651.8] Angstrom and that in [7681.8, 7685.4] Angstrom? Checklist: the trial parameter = 2.48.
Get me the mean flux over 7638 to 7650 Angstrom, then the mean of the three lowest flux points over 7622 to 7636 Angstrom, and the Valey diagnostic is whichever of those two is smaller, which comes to 6.04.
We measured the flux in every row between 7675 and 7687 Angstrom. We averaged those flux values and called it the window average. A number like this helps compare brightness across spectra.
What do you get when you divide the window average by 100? 0.0602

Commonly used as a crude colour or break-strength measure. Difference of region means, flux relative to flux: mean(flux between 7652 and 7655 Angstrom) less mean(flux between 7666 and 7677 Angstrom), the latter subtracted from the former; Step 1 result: 0.36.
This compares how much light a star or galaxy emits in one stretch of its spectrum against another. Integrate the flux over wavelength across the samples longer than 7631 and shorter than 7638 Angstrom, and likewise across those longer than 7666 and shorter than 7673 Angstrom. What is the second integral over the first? 0.91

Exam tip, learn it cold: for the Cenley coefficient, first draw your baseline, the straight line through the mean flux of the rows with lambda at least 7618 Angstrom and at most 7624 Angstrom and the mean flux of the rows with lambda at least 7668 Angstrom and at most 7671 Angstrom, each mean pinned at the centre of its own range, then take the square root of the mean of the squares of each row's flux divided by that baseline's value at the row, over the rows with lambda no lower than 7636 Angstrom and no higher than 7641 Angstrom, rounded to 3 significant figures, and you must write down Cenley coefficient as 1.02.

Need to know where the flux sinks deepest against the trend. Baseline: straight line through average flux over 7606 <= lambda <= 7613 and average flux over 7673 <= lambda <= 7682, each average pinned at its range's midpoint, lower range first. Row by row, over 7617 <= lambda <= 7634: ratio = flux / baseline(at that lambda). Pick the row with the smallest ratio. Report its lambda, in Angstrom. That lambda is 7617.56 Angstrom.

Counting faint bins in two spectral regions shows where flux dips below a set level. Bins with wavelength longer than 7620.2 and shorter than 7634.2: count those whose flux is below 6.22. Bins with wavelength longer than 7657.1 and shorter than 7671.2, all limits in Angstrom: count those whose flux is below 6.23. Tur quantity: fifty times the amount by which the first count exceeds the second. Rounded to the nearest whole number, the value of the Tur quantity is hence -250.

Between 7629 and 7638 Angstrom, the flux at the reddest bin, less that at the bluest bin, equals -0.21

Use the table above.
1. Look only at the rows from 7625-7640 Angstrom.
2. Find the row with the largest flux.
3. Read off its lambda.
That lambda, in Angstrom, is 7635.12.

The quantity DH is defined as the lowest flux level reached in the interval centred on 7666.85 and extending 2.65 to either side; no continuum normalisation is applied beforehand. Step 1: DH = 5.639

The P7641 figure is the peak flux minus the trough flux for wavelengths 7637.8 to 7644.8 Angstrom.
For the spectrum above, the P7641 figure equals 0.19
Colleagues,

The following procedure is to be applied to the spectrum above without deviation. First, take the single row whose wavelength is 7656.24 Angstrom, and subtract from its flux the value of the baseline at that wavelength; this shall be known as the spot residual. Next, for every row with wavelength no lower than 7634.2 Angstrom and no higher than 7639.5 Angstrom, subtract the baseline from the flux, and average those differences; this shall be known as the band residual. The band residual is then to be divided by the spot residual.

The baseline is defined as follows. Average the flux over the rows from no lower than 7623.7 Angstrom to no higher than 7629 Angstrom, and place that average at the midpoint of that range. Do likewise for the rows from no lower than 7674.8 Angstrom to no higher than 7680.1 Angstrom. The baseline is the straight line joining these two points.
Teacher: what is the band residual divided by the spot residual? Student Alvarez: 0.4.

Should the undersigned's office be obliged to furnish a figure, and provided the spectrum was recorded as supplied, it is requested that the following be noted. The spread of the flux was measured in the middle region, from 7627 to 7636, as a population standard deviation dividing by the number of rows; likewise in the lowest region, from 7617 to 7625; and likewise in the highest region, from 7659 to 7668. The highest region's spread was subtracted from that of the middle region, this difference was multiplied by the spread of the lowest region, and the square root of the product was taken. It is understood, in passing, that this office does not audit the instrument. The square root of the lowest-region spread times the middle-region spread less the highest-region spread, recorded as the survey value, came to 0.11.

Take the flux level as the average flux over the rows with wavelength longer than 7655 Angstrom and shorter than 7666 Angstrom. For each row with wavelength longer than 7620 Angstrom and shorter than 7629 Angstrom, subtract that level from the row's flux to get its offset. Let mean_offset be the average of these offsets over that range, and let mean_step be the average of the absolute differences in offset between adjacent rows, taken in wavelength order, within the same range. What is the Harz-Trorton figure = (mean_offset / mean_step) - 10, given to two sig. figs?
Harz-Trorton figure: -8.6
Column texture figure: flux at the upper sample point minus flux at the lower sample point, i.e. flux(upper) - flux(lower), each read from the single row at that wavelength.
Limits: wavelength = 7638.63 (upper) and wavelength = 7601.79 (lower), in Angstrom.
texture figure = 0.0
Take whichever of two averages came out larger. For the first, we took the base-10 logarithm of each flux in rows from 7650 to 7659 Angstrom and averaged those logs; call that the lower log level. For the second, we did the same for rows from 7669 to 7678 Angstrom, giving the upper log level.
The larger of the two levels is 0.787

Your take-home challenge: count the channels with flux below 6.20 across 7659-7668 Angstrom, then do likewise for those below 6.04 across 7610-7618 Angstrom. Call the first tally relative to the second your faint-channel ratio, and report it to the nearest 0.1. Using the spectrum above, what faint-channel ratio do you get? 5.0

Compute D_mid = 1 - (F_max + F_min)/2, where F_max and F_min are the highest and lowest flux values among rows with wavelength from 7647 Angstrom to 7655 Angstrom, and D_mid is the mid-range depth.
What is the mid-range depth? -5.12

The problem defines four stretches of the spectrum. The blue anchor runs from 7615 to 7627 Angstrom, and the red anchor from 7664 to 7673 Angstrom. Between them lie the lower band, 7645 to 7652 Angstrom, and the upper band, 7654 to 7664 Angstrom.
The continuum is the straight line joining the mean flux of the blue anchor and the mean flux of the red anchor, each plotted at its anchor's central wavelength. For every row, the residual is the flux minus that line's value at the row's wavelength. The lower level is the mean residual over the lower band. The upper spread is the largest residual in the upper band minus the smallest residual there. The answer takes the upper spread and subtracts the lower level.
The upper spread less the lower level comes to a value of 0.07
